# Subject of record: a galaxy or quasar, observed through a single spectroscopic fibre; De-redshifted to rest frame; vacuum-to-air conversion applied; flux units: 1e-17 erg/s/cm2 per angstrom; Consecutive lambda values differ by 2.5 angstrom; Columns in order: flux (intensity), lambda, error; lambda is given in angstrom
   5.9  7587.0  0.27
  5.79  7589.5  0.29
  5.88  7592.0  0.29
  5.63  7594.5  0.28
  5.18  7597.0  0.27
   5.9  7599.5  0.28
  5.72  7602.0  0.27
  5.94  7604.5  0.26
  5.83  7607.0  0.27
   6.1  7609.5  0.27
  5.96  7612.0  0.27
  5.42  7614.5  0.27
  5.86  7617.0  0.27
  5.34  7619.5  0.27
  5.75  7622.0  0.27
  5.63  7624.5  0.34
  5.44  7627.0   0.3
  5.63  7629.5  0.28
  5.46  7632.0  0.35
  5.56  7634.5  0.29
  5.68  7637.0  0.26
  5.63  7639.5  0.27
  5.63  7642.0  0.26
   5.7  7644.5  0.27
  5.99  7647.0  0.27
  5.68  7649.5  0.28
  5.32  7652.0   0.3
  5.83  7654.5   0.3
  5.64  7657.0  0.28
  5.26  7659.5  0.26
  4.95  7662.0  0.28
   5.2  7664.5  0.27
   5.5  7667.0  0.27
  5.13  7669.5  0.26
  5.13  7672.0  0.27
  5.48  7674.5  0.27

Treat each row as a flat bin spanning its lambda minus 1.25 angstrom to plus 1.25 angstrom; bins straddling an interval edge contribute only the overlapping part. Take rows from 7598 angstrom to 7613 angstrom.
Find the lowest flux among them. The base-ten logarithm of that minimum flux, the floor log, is 0.757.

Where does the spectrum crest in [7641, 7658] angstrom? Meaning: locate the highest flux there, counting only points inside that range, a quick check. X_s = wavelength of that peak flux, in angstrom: 7647.0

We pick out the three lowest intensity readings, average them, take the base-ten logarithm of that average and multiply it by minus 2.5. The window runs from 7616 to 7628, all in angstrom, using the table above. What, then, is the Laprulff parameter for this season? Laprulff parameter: -1.845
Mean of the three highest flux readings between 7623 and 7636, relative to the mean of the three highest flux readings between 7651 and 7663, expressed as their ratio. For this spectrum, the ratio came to 1.00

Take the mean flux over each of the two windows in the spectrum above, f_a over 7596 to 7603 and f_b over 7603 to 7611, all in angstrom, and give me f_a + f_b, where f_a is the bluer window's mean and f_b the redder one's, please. 11.6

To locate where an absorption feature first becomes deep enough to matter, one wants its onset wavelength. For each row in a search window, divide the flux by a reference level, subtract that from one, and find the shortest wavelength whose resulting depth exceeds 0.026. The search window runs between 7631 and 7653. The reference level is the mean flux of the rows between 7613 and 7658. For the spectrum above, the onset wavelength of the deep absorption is 7632.0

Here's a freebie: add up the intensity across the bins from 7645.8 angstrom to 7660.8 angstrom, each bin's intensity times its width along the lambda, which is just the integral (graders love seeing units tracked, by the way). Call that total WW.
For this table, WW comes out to 84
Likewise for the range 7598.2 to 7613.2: 89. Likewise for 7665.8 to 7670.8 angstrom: 27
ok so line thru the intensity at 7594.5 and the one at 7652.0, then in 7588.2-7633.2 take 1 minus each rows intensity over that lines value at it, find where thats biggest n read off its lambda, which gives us 7597.0 angstrom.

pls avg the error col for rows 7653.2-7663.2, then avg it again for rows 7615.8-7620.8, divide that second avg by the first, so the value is 0.96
